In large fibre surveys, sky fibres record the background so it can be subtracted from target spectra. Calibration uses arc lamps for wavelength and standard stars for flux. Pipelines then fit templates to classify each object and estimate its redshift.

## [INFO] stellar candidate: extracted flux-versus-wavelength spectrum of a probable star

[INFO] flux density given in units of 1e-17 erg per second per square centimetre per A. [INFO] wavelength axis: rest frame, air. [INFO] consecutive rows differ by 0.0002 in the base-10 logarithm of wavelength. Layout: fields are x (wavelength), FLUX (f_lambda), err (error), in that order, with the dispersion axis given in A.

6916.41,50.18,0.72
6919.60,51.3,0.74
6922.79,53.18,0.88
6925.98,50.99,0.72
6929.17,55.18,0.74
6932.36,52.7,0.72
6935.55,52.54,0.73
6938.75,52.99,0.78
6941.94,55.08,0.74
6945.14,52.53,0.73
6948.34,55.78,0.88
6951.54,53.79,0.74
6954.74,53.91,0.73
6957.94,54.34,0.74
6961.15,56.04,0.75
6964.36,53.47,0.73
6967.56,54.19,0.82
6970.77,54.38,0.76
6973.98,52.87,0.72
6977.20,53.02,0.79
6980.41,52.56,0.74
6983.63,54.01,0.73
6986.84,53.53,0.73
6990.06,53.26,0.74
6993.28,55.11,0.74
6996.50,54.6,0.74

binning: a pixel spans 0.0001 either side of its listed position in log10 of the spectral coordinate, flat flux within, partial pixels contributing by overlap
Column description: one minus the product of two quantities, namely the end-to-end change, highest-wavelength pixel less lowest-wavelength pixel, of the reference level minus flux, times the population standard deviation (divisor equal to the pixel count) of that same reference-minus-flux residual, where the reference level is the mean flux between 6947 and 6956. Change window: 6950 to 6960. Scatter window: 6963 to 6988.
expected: 1.3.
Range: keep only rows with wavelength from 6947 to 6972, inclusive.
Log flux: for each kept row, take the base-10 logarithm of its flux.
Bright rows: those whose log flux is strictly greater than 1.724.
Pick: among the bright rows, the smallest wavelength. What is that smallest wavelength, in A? 6948.34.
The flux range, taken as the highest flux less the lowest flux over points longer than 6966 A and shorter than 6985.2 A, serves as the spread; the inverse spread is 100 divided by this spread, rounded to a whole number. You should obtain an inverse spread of 55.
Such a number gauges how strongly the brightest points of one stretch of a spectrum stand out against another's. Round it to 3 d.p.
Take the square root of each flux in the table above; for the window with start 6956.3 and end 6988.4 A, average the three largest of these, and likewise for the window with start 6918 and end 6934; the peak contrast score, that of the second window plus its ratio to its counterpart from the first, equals 8.315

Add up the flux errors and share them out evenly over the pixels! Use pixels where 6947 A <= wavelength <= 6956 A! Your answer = 0.783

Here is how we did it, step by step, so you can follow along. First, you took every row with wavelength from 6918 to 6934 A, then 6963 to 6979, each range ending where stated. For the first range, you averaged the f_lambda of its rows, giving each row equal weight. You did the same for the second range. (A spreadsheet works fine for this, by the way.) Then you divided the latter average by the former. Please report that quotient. 1.02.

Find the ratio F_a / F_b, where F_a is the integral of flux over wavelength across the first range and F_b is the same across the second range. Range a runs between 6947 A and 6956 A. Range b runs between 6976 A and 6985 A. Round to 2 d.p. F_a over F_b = 1.02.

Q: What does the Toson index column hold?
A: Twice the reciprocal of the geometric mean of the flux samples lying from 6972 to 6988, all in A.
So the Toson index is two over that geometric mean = 0.0376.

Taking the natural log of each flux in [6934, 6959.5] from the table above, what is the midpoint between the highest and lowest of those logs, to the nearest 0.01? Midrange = 3.99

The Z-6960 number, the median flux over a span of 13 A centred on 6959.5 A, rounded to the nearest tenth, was 54.1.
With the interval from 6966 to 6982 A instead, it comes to 53.0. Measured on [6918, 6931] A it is 52.2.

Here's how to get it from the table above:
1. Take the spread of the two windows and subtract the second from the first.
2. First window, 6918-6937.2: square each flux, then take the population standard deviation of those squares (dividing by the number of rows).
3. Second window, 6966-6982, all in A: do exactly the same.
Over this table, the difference 67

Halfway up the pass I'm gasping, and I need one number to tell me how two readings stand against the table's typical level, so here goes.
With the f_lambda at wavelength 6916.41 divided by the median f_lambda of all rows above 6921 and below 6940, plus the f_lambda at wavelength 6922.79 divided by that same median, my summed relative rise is 1.96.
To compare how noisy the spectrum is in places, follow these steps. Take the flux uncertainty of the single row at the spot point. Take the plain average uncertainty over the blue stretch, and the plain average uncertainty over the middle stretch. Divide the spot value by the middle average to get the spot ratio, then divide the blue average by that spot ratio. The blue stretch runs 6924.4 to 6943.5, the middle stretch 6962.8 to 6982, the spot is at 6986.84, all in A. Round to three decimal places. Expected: 0.769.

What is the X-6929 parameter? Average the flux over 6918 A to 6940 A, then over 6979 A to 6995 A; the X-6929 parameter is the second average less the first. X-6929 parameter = 1.0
